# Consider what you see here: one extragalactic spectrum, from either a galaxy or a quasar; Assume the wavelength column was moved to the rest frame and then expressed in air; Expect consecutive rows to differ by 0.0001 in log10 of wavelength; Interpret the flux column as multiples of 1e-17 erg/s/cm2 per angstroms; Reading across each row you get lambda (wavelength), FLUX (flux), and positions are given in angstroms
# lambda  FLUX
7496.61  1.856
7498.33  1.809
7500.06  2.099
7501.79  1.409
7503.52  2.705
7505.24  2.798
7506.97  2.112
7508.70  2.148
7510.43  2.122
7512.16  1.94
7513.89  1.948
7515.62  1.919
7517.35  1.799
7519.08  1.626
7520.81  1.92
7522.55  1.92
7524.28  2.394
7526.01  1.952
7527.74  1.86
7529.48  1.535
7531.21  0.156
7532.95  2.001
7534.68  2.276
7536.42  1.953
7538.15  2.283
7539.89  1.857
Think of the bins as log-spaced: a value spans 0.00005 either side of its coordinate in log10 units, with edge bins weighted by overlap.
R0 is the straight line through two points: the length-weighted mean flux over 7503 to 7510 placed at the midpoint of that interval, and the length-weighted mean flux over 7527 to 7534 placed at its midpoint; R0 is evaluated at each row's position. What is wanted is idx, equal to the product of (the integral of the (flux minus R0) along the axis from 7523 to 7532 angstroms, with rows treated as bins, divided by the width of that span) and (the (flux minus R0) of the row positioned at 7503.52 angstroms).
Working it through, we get 0.01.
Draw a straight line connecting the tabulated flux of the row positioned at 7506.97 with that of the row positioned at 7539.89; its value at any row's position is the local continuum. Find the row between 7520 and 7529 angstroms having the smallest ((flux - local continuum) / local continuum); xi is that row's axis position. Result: 7527.74 angstroms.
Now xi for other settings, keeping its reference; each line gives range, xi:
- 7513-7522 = 7519.08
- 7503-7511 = 7506.97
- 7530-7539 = 7531.21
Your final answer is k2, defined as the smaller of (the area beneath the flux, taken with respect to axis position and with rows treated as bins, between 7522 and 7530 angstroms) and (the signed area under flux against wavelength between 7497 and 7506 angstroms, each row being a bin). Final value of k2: 15.6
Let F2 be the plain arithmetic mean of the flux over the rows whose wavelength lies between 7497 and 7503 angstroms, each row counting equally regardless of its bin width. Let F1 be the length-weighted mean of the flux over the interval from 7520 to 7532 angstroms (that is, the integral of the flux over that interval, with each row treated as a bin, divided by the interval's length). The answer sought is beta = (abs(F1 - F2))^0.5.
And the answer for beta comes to 0.30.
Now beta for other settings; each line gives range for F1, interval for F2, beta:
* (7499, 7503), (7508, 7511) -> 0.55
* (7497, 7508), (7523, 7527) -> 0.17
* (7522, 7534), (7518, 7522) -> 0.28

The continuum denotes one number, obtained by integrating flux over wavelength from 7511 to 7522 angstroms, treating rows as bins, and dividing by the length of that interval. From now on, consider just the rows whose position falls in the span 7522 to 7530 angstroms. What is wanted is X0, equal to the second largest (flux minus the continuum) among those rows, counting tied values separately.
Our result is 0.09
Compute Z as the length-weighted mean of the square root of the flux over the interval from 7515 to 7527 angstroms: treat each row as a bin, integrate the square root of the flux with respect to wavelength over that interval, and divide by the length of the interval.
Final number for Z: 1.39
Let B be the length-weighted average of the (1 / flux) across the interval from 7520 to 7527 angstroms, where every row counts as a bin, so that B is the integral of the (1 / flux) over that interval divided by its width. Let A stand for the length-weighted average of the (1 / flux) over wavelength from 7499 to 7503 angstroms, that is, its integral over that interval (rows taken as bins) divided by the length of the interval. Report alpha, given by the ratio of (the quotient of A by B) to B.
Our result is 2.34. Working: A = 0.57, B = 0.49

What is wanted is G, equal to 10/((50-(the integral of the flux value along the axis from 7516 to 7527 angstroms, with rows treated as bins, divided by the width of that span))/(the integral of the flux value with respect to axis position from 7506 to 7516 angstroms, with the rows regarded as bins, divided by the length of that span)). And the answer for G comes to 0.425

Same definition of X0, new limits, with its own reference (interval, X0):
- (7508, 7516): 0.26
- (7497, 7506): 0.84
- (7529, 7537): 0.13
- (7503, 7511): 0.84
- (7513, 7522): 0.05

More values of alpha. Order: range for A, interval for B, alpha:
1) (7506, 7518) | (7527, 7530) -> 1.44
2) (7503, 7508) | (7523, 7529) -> 1.61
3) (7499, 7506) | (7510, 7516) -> 1.88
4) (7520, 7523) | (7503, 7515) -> 2.50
